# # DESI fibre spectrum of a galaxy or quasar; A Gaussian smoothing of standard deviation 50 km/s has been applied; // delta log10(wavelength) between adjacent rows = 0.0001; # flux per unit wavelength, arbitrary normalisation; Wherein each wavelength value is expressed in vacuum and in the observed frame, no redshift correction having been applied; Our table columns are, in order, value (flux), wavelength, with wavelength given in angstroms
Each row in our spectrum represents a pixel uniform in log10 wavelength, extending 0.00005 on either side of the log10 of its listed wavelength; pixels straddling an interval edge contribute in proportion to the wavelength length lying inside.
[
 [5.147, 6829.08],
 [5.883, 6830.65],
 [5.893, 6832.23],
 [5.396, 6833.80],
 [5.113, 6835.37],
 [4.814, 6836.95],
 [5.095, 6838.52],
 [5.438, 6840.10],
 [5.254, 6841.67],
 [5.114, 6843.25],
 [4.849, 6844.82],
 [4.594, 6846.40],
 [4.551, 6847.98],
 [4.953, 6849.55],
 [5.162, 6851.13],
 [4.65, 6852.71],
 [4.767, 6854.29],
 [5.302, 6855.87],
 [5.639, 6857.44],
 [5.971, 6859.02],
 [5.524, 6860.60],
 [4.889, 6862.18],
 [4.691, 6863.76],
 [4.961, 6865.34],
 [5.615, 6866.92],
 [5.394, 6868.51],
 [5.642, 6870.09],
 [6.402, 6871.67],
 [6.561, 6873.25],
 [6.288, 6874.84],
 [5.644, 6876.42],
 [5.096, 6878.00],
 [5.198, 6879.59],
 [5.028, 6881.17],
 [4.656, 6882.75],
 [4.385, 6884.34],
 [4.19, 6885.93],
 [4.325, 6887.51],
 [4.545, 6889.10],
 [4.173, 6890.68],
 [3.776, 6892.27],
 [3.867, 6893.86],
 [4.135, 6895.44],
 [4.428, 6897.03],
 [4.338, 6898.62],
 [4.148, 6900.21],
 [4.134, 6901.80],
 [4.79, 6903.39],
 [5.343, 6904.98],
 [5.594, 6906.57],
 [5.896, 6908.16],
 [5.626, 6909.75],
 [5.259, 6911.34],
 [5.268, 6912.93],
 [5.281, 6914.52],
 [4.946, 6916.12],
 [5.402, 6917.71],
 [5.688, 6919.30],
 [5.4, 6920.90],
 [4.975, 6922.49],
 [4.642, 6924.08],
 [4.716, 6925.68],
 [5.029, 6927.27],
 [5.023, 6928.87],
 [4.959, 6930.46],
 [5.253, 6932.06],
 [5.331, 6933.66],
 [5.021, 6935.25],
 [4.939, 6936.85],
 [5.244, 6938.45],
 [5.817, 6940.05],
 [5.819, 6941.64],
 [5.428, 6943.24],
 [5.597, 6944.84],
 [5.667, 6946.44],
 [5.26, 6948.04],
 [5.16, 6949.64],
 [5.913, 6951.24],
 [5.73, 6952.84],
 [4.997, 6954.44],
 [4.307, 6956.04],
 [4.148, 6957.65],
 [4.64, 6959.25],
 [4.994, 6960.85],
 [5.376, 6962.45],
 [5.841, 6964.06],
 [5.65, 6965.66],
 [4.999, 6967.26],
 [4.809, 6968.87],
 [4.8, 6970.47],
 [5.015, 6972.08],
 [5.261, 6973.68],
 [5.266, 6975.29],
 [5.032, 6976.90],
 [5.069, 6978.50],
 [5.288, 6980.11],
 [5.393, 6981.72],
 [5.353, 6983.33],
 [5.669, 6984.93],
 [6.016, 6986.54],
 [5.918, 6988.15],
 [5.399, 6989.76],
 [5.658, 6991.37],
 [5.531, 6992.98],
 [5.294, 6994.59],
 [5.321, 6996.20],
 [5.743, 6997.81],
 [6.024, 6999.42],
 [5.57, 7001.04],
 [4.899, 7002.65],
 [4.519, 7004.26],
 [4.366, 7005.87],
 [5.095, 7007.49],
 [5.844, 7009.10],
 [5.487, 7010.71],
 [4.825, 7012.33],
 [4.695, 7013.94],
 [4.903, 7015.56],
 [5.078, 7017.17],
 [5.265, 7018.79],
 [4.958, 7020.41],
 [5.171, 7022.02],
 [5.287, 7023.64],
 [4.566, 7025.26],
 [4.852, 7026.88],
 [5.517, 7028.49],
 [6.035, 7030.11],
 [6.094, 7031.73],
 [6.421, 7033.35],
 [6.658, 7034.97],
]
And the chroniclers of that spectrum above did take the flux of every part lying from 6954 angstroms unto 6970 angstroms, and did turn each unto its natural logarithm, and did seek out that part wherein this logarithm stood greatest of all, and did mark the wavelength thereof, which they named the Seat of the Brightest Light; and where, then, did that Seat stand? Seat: 6964.06 angstroms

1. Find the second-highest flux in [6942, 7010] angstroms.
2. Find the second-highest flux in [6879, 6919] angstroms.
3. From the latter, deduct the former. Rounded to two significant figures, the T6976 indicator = -0.39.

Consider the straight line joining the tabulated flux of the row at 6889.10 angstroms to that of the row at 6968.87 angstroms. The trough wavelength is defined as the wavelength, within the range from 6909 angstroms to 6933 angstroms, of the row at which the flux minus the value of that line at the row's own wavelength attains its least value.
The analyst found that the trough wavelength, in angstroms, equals 6924.08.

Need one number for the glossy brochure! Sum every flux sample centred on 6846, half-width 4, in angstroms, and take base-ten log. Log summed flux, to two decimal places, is 1.38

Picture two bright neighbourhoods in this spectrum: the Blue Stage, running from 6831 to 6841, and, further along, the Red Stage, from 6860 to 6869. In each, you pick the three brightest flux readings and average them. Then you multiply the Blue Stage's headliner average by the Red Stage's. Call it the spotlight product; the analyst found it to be 30.7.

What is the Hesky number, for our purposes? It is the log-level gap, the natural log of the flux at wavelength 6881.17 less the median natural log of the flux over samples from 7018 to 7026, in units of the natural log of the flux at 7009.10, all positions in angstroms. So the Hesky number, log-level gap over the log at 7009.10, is -0.02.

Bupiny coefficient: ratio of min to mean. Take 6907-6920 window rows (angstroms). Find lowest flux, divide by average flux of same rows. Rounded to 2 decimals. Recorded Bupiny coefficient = 0.91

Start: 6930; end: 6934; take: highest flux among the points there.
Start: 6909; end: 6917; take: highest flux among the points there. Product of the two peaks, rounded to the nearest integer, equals 30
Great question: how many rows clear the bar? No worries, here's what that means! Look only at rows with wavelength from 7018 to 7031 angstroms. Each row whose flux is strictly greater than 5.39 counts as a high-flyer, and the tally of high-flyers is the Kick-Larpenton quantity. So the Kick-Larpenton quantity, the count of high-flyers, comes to 2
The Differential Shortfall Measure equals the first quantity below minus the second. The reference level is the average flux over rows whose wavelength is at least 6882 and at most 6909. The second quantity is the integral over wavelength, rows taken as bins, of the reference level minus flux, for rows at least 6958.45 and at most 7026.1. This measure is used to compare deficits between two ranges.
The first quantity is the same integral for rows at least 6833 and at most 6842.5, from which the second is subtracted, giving 42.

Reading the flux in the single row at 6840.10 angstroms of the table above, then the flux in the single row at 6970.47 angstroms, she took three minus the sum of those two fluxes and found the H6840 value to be -7.2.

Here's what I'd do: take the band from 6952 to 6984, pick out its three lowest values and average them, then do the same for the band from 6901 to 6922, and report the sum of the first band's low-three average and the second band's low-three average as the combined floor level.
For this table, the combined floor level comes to 8.99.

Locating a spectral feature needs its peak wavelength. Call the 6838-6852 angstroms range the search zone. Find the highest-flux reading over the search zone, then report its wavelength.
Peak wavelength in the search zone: 6840.10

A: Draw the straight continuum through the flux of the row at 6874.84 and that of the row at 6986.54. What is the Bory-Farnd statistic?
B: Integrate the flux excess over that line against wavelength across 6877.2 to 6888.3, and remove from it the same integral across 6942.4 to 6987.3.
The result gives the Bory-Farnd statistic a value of 20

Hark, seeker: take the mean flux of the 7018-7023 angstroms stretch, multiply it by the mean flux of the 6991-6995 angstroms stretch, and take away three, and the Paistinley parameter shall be 25.2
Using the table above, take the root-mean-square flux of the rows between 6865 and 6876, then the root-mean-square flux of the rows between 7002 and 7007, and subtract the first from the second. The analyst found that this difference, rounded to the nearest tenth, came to -1.3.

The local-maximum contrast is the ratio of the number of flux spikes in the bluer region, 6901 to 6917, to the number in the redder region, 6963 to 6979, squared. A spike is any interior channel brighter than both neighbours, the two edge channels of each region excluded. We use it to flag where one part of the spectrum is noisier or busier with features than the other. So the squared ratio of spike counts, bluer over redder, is 4.0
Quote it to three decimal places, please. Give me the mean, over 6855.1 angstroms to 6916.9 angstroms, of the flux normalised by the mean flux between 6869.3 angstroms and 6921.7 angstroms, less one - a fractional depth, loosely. 0.007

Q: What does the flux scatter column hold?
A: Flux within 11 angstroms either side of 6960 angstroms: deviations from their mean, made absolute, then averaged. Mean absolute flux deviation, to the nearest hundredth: 0.44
